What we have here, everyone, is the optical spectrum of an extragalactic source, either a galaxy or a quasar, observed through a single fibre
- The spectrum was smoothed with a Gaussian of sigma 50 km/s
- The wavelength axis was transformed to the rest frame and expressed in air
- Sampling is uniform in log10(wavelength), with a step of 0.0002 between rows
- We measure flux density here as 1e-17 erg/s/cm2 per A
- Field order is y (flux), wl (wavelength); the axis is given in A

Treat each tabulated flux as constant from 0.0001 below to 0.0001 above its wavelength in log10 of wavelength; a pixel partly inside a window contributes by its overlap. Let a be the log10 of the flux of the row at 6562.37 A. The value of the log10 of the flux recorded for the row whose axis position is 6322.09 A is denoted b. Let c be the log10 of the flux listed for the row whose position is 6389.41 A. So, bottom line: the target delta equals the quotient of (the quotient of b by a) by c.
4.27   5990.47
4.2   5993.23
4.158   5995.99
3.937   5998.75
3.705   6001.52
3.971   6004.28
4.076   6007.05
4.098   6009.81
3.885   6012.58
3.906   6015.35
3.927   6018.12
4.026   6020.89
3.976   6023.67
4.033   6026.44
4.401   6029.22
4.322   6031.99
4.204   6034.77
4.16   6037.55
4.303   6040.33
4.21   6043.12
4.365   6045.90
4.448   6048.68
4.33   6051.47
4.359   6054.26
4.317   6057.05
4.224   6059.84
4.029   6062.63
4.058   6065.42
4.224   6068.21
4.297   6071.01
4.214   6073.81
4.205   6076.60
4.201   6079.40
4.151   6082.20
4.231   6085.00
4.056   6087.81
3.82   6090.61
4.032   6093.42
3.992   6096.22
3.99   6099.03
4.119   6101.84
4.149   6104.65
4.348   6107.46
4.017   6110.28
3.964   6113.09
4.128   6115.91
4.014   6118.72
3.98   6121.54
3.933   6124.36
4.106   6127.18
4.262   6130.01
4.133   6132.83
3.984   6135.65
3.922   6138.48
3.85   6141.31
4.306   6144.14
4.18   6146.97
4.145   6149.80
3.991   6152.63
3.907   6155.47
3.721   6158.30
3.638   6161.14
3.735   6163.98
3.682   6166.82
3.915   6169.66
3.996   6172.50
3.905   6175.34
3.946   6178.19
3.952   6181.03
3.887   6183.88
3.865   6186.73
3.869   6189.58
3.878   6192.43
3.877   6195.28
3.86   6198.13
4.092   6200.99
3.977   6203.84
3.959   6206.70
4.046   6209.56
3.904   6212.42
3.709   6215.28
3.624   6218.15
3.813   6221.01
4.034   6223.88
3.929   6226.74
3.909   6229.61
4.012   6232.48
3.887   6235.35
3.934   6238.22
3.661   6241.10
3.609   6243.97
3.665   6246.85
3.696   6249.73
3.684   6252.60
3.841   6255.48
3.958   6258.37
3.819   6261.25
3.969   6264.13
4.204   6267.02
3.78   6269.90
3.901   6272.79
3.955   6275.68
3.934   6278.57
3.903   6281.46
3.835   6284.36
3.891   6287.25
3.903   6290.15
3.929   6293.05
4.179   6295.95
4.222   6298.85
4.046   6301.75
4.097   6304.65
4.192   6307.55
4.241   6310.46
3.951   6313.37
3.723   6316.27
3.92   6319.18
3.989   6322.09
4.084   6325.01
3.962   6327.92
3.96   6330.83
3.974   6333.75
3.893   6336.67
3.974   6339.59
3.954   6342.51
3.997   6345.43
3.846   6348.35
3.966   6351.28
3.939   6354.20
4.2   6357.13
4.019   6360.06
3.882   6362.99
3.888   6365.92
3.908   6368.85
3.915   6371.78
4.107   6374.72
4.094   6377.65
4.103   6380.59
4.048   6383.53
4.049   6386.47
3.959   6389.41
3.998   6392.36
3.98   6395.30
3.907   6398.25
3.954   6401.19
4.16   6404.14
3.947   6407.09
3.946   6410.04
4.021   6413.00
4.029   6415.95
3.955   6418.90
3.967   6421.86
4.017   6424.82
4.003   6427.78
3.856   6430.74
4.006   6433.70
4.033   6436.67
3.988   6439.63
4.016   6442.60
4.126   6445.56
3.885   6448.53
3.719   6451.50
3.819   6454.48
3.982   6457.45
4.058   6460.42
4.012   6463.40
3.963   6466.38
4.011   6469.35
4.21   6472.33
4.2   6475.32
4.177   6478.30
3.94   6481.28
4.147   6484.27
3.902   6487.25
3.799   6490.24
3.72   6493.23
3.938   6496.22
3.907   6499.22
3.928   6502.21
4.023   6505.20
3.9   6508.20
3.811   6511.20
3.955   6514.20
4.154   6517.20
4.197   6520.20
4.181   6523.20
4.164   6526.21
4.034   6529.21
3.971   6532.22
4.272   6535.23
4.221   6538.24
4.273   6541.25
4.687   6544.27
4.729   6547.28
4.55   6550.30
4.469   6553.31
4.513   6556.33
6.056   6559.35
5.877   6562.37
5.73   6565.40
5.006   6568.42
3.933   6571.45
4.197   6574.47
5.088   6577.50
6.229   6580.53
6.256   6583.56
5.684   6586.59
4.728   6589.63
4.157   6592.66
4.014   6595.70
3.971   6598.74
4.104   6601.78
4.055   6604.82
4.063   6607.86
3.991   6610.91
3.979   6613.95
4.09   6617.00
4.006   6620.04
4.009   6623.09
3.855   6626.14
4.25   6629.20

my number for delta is 1.31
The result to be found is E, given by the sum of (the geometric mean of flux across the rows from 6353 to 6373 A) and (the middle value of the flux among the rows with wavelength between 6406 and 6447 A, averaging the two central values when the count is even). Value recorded 7.97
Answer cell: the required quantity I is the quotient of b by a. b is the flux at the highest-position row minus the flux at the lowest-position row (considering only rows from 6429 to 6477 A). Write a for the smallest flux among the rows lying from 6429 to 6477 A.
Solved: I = 0.09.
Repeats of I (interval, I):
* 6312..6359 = 0.07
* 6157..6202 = 0.10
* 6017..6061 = 0.08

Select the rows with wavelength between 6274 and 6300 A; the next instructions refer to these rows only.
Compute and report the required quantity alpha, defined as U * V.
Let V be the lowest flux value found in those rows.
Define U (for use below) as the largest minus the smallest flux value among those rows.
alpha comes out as 1.5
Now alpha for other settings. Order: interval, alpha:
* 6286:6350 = 1.9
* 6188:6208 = 0.9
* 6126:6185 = 2.4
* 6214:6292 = 2.1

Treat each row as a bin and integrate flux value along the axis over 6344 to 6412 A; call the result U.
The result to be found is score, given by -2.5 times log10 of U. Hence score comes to -6.08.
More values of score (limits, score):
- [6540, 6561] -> -5.00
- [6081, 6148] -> -6.09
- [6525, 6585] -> -6.15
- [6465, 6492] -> -5.09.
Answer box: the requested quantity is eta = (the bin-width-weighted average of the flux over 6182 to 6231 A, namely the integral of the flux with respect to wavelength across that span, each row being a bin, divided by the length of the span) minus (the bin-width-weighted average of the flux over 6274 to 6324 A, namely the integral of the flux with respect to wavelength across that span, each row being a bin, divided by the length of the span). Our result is -0.10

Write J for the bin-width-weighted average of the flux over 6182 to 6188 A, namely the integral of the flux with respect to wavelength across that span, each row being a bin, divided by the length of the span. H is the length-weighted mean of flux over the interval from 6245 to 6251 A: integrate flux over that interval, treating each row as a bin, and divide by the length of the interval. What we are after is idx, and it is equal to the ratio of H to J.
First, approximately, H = 3.67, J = 3.88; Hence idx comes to 0.95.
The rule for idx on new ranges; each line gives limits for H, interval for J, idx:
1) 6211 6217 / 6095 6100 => 0.95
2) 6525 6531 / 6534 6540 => 0.96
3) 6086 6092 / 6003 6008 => 0.98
